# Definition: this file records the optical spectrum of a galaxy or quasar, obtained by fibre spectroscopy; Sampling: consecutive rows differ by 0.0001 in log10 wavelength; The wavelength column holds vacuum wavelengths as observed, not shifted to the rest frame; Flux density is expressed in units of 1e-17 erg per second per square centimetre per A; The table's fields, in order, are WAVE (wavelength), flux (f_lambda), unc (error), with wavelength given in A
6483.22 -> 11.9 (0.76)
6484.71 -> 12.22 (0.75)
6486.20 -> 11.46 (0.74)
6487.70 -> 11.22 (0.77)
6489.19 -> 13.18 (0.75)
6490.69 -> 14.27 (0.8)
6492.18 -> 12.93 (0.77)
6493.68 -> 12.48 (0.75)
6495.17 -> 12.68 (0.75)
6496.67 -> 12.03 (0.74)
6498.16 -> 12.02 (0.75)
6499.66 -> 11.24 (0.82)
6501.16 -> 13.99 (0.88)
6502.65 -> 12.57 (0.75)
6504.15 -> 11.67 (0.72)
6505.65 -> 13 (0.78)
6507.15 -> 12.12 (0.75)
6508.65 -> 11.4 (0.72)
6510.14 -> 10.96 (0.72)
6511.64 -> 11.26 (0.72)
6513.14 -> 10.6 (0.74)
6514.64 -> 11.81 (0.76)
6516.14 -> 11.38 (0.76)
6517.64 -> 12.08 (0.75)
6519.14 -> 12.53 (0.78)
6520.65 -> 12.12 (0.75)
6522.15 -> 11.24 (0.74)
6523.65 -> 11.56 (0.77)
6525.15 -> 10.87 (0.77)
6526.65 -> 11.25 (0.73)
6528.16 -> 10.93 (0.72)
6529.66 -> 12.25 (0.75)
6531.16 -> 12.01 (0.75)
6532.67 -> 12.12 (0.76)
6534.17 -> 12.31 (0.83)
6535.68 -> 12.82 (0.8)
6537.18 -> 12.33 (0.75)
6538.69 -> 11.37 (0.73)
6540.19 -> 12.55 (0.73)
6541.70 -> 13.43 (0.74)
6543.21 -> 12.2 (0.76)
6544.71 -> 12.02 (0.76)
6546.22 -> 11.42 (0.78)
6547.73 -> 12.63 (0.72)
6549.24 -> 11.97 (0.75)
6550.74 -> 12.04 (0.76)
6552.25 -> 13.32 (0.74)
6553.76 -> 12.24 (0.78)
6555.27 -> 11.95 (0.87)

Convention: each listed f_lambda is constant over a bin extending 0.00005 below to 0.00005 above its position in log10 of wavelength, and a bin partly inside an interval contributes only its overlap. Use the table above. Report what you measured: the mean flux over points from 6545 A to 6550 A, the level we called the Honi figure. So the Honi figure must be 12.01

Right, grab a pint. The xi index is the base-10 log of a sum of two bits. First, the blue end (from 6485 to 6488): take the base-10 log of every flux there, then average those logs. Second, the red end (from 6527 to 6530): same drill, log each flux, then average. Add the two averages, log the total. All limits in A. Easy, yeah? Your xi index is 0.326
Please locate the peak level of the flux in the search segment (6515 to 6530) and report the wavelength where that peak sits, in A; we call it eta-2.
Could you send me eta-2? 6519.14 A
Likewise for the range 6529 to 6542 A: 6541.70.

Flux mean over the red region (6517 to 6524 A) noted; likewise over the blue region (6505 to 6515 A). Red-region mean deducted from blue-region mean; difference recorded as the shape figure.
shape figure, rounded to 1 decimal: -0.3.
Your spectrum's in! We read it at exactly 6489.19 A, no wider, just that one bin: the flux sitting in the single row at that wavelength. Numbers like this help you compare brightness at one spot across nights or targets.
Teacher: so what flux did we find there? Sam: 13.18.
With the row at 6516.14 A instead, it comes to 11.38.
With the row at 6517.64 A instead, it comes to 12.08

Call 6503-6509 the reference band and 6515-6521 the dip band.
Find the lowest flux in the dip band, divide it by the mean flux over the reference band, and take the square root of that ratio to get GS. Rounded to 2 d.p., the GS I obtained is 0.97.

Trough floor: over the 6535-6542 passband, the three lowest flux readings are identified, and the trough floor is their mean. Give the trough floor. 12.1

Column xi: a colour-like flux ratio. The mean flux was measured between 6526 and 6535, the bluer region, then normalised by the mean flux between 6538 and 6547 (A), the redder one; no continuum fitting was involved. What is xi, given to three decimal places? 0.971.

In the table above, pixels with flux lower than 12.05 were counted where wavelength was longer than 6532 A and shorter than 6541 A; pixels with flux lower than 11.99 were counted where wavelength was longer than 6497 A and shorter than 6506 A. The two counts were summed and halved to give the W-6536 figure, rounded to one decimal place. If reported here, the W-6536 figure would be 1.5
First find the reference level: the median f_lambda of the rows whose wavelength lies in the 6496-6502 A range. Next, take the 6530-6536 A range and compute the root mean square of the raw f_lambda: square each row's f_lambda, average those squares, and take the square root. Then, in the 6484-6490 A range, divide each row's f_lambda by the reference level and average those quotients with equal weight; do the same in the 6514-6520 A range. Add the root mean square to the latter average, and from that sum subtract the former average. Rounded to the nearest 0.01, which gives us 12.31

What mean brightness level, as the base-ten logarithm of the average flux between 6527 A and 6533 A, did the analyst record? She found 1.07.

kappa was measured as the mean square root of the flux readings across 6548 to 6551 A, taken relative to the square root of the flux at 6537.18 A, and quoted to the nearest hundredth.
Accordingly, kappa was 0.99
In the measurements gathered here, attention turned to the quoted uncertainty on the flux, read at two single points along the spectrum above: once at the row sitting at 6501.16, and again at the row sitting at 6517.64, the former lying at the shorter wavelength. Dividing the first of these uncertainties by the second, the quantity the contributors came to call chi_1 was 1.17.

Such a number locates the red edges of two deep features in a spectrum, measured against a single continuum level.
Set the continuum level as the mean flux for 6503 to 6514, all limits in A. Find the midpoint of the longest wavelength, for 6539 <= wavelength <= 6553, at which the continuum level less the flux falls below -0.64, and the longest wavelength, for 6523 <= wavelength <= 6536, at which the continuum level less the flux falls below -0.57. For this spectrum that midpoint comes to 6544.0 A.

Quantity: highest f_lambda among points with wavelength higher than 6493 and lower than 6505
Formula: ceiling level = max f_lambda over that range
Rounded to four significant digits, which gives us 13.99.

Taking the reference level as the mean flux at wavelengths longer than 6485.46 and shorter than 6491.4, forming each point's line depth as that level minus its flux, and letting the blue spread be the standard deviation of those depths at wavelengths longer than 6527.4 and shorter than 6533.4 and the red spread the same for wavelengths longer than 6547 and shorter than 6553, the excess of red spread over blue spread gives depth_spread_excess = 0.02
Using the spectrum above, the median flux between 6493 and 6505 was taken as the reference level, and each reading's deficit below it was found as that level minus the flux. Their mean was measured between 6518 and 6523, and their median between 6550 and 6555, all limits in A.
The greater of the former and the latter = 0.29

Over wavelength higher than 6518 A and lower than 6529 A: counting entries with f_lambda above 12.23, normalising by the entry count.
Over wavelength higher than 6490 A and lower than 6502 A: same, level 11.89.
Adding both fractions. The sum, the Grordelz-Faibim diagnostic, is 1.0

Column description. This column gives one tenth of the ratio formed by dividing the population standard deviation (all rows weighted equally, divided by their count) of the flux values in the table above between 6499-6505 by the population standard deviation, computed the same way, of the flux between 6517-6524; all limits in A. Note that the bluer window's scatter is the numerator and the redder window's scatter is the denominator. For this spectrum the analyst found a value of 0.23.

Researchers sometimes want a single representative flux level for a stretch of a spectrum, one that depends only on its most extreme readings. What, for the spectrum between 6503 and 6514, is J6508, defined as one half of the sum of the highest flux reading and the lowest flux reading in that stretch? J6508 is 11.8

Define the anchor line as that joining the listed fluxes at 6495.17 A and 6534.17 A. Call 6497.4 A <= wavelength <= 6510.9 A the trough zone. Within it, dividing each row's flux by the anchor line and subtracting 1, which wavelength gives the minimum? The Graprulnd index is 6510.14 A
